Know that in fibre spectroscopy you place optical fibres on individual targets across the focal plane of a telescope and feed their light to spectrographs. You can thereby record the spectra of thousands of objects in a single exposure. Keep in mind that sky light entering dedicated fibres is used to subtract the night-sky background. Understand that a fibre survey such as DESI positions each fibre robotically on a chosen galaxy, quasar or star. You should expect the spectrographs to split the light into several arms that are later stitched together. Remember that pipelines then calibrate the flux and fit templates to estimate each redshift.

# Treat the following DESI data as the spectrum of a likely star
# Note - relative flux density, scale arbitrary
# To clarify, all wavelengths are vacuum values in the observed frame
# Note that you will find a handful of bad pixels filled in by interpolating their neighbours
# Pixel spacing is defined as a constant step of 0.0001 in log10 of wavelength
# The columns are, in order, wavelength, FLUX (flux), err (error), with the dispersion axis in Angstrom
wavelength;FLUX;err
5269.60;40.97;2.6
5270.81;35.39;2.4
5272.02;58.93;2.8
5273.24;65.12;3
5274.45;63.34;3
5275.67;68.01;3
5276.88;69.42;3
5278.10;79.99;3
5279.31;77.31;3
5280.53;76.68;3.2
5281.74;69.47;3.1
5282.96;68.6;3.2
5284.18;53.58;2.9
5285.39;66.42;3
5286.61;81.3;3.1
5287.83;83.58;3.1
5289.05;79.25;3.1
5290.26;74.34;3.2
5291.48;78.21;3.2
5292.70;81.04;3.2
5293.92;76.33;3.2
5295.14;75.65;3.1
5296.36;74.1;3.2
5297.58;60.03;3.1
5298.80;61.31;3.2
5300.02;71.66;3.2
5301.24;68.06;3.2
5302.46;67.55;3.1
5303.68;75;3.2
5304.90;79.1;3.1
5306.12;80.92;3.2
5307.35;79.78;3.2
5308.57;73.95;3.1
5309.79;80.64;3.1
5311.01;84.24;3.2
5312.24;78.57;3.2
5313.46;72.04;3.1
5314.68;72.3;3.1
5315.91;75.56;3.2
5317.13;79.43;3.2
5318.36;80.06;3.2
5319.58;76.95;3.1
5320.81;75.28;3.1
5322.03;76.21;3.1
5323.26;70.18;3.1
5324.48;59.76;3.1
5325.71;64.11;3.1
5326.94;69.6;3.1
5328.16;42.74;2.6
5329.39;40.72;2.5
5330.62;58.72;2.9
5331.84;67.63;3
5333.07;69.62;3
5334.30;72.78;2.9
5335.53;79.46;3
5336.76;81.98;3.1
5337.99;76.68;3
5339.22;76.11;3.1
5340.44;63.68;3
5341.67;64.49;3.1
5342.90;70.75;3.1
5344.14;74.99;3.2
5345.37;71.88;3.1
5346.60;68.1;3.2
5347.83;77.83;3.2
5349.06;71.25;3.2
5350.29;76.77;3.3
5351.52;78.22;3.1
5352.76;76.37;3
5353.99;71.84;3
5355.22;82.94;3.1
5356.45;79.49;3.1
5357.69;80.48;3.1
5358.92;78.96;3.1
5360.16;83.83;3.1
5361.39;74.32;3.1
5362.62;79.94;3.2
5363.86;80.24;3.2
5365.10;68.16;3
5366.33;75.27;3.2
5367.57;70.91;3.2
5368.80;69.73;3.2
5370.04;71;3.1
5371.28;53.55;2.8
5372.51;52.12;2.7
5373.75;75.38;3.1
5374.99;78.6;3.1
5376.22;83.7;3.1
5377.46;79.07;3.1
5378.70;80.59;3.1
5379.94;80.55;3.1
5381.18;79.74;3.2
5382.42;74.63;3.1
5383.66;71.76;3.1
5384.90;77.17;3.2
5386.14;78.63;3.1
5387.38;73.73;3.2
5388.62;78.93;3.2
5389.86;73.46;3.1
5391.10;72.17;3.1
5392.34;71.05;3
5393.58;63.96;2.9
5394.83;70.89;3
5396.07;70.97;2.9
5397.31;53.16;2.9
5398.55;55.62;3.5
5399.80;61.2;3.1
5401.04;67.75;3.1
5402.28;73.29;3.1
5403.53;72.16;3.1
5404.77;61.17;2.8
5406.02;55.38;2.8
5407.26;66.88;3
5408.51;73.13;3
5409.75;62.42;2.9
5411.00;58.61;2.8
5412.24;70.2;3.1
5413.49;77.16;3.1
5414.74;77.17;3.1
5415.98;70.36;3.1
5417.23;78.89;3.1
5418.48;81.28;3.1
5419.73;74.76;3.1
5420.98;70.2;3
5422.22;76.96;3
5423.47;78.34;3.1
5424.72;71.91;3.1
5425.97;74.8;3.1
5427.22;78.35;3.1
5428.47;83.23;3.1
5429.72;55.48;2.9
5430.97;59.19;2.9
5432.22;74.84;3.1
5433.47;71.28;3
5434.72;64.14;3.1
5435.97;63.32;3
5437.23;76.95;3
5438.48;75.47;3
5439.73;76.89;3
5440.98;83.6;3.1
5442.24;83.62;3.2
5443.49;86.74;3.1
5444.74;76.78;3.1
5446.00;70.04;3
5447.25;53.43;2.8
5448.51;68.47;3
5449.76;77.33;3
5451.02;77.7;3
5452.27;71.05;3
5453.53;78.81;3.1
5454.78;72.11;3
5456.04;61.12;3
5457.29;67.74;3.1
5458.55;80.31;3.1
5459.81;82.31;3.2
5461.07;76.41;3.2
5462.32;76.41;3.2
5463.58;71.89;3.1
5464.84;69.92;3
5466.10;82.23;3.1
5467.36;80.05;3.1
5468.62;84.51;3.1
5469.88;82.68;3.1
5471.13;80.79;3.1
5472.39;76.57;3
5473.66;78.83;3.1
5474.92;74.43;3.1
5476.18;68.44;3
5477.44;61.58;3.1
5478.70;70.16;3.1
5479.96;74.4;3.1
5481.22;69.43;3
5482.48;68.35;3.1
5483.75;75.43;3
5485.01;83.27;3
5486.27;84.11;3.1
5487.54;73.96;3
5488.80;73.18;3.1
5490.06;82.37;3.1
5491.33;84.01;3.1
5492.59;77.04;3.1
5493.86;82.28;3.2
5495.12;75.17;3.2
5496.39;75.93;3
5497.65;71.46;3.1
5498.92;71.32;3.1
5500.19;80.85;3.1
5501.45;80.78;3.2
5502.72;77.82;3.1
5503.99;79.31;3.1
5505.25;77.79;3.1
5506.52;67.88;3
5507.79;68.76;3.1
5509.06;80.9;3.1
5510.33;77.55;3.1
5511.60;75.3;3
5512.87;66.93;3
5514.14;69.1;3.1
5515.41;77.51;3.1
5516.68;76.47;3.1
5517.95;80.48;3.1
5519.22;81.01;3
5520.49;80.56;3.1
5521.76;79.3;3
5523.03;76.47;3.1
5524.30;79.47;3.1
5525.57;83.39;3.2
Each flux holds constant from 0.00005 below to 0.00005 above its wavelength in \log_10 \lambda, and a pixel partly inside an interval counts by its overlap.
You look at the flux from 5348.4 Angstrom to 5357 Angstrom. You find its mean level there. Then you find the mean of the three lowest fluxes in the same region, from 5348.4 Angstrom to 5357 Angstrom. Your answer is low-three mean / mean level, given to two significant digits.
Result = 0.95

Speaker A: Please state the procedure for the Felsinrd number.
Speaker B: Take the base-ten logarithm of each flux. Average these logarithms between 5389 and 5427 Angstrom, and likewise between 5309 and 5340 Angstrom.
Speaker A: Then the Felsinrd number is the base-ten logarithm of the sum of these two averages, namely 0.567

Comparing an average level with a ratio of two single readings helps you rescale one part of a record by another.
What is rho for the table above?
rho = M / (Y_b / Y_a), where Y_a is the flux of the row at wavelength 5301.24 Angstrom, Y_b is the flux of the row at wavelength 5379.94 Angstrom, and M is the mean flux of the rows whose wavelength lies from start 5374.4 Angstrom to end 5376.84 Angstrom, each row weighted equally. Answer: 69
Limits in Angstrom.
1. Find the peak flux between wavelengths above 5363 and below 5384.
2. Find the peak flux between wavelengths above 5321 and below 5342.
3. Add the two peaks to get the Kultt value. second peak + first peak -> 166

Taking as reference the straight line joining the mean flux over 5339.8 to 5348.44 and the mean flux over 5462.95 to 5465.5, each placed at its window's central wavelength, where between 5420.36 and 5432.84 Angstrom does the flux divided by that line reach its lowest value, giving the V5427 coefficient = 5429.72 Angstrom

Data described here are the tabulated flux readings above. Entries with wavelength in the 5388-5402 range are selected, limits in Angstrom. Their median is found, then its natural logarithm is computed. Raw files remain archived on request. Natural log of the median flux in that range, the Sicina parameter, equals 4.26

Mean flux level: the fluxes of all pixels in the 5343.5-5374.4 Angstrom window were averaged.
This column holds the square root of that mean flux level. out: 8.59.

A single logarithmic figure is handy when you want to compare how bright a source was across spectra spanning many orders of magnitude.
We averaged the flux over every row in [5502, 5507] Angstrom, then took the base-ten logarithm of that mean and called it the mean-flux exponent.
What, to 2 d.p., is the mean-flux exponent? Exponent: 1.88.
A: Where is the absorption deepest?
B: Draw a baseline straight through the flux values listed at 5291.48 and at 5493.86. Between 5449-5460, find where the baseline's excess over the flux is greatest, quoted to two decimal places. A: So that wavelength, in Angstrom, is 5456.04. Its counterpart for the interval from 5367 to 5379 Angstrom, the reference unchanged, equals 5372.51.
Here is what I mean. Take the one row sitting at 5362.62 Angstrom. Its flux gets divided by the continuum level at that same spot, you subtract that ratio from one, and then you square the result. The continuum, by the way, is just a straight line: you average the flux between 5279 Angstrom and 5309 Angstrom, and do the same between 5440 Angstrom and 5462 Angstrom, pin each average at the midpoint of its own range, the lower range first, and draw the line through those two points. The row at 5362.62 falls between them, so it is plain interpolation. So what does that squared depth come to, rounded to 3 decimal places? 0.007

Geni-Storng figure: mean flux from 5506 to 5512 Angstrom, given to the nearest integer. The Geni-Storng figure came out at 74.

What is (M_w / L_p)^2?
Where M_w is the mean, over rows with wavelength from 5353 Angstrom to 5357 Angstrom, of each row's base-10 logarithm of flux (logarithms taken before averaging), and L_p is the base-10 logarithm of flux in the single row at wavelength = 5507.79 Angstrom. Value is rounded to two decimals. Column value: 1.06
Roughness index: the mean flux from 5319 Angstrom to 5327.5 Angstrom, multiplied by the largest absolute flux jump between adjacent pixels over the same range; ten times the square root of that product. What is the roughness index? 271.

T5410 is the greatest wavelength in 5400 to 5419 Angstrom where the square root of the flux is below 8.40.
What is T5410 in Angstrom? 5415.98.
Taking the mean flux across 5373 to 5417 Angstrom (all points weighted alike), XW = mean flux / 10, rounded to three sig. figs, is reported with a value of 7.12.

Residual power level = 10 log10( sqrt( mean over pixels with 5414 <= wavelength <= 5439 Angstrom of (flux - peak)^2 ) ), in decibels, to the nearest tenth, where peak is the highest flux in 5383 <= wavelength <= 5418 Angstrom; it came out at 9.7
